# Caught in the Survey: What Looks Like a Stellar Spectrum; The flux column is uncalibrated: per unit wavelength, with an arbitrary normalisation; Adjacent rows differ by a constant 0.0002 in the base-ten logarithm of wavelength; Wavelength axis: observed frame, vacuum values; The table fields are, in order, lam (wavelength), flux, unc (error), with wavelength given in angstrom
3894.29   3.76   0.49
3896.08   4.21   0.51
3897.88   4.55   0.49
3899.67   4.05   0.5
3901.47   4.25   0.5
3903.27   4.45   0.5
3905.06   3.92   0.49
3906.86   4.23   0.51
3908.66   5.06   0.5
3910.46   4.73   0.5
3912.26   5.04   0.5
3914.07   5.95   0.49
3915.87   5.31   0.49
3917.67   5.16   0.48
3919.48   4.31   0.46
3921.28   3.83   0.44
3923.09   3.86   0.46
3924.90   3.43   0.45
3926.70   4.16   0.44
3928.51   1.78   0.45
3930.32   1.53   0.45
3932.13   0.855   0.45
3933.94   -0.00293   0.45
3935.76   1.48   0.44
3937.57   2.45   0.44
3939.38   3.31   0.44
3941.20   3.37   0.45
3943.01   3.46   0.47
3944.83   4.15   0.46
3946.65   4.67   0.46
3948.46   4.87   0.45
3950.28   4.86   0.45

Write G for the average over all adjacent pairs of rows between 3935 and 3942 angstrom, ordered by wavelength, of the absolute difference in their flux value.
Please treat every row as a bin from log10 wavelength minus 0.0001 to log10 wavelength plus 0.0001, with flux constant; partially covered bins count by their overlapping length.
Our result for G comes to 0.63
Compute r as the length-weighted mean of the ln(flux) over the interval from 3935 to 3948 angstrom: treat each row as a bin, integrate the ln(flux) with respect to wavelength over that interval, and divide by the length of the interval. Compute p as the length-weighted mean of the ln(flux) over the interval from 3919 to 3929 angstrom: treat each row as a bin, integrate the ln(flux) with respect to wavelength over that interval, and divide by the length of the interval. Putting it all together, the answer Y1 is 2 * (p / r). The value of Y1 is 2.2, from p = 1.25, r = 1.2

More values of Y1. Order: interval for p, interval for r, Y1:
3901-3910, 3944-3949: 2.0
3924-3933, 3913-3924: 0.9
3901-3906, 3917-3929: 2.2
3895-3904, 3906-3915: 1.8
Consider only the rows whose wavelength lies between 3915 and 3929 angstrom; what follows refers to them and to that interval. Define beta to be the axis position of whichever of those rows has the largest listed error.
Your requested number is 3915.87 angstrom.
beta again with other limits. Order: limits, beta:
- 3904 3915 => 3906.86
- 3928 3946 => 3943.01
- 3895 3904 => 3896.08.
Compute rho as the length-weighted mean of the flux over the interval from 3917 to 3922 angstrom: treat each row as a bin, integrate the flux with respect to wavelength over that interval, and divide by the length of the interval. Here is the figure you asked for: 4.4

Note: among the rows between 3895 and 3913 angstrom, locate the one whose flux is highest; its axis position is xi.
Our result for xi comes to 3908.66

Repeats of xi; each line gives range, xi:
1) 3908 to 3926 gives 3914.07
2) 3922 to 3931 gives 3926.70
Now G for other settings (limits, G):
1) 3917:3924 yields 0.45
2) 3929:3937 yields 1.01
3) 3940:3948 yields 0.43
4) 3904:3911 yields 0.49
